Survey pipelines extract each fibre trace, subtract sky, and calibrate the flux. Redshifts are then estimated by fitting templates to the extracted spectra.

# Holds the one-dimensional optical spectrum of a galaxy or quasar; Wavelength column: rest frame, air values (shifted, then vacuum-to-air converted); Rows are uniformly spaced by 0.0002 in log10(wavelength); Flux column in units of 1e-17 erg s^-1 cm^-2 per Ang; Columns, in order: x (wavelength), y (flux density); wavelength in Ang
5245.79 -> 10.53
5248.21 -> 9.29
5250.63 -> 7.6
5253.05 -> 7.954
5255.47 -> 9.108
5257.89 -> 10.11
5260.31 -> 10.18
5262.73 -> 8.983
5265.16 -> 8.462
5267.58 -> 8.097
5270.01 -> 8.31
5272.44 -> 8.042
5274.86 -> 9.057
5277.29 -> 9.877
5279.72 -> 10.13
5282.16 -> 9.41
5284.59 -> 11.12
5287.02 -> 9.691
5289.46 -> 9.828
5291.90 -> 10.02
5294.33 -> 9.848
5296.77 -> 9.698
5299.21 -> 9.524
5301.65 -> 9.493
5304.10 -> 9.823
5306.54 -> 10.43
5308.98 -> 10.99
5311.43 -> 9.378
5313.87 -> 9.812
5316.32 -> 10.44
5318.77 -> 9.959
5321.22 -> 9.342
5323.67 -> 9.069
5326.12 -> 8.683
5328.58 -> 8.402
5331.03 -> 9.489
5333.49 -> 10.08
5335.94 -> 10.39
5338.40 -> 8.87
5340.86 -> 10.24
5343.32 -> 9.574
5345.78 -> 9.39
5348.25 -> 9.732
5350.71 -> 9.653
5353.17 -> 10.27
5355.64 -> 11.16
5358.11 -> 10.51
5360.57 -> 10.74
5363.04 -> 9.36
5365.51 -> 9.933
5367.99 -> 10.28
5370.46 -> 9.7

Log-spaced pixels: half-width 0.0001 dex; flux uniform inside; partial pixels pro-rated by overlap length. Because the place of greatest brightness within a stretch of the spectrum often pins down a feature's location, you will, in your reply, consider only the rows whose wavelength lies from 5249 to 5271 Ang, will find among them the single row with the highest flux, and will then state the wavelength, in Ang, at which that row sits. 5260.31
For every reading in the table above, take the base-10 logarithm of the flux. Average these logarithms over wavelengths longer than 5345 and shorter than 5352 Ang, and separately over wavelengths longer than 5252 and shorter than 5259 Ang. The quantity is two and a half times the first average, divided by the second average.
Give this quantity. 2.57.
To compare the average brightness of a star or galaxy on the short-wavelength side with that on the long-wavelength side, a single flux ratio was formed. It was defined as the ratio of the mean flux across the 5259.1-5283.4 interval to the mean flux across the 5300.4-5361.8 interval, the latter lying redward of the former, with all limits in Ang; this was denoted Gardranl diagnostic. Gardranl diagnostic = 0.921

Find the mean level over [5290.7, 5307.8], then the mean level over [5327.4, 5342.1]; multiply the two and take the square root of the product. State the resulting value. 9.7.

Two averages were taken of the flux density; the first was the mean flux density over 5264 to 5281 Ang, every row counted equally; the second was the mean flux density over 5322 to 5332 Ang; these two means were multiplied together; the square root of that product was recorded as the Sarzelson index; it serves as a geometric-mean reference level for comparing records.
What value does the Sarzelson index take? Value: 8.9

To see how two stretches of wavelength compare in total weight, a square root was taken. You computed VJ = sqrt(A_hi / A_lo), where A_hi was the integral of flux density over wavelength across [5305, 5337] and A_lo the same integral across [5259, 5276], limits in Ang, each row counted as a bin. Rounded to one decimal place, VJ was 1.4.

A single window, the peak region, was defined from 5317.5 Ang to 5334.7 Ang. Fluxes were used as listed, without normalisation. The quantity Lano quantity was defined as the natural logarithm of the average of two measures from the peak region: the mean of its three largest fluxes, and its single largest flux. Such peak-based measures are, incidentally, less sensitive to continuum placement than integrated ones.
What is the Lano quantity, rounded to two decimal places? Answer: 2.30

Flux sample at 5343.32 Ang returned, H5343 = 9.574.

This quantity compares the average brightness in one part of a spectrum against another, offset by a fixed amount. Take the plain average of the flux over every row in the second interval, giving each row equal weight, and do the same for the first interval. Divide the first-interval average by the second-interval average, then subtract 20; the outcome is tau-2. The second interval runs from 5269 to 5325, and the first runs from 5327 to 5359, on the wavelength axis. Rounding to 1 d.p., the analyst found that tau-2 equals -19.0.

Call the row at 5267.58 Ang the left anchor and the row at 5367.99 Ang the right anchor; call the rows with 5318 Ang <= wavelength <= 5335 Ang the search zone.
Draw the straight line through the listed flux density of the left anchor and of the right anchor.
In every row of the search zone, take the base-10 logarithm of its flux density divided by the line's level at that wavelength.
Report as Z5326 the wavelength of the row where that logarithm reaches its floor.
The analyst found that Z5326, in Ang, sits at 5328.58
